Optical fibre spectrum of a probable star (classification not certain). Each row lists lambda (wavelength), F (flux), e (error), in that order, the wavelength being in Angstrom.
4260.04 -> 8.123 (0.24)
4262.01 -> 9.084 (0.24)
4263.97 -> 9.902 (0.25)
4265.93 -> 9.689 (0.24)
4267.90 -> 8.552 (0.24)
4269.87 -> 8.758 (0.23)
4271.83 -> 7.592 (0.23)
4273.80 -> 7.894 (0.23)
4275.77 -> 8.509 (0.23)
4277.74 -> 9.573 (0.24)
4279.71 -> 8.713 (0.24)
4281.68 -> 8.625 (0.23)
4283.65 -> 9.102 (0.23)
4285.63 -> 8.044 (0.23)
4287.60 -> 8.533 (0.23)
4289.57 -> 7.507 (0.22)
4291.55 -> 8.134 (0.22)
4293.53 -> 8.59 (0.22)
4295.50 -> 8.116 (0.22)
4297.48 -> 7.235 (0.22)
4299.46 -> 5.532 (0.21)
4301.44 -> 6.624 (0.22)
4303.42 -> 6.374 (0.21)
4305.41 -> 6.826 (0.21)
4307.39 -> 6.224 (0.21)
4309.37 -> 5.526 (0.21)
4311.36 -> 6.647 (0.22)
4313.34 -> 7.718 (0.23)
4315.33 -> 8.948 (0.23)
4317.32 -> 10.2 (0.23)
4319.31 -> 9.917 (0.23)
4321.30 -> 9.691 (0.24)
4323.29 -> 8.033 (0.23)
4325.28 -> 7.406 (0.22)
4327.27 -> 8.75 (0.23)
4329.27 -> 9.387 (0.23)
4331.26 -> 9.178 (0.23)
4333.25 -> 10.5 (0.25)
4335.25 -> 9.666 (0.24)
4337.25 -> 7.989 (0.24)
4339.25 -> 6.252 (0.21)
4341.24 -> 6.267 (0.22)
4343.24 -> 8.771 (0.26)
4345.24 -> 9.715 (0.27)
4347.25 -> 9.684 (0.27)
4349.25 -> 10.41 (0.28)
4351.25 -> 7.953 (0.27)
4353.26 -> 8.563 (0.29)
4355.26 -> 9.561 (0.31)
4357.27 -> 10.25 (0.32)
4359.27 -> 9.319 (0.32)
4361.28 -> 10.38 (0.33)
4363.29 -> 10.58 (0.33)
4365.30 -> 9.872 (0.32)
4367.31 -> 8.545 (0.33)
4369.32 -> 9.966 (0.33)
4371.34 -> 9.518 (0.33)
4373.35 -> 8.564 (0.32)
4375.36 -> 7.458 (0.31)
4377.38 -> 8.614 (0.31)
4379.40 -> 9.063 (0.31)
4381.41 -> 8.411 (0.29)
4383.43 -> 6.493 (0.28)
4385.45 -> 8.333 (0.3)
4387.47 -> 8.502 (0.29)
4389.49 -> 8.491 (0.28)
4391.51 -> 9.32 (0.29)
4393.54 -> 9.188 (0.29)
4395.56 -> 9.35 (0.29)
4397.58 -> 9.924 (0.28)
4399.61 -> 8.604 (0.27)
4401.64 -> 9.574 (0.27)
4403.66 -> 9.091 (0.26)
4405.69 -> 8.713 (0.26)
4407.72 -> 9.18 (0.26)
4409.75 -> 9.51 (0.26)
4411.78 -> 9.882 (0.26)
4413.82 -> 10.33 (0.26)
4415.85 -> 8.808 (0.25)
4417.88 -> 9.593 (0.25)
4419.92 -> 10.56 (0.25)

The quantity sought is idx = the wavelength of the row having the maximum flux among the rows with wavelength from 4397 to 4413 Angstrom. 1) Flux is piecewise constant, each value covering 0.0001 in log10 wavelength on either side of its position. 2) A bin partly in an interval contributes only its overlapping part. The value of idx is 4397.58 Angstrom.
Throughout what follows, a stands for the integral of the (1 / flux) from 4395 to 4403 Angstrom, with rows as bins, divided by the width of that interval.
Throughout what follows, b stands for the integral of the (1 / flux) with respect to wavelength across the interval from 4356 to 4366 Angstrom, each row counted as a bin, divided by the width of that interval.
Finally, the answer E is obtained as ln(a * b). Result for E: -4.54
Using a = 0.107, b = 0.099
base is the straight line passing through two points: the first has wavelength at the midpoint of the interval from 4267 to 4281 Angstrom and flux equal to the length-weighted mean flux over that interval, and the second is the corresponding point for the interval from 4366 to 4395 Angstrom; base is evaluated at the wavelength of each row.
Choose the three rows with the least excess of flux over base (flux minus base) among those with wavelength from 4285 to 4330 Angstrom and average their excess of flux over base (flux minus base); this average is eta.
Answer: -2.8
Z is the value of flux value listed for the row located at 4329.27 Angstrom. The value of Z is 9.387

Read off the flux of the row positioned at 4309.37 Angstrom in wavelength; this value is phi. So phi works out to 5.526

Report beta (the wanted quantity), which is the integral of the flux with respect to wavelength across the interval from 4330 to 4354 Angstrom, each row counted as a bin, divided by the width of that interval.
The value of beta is 8.8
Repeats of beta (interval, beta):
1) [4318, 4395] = 8.9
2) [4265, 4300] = 8.3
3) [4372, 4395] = 8.4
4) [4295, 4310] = 6.5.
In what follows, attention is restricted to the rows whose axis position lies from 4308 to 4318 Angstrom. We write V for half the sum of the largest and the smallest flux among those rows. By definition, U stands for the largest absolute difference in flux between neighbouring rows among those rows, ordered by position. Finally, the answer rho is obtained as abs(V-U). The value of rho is 6.6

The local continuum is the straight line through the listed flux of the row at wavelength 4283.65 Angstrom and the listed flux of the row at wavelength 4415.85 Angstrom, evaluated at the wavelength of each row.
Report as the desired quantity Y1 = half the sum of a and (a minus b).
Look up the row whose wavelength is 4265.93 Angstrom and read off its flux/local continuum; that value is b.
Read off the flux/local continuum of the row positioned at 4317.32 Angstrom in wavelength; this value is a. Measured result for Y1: 0.60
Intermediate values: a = 1.13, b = 1.06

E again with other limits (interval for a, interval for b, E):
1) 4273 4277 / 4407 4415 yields -4.39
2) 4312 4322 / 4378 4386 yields -4.28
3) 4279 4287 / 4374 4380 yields -4.27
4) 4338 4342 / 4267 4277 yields -3.96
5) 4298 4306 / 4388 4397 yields -4.05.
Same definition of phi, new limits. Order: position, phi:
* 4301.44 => 6.624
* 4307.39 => 6.224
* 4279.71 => 8.713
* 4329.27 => 9.387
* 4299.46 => 5.532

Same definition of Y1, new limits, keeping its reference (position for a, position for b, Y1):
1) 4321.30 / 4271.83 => 0.66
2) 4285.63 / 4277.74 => 0.36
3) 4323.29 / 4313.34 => 0.46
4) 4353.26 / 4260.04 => 0.51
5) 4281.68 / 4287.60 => 0.48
